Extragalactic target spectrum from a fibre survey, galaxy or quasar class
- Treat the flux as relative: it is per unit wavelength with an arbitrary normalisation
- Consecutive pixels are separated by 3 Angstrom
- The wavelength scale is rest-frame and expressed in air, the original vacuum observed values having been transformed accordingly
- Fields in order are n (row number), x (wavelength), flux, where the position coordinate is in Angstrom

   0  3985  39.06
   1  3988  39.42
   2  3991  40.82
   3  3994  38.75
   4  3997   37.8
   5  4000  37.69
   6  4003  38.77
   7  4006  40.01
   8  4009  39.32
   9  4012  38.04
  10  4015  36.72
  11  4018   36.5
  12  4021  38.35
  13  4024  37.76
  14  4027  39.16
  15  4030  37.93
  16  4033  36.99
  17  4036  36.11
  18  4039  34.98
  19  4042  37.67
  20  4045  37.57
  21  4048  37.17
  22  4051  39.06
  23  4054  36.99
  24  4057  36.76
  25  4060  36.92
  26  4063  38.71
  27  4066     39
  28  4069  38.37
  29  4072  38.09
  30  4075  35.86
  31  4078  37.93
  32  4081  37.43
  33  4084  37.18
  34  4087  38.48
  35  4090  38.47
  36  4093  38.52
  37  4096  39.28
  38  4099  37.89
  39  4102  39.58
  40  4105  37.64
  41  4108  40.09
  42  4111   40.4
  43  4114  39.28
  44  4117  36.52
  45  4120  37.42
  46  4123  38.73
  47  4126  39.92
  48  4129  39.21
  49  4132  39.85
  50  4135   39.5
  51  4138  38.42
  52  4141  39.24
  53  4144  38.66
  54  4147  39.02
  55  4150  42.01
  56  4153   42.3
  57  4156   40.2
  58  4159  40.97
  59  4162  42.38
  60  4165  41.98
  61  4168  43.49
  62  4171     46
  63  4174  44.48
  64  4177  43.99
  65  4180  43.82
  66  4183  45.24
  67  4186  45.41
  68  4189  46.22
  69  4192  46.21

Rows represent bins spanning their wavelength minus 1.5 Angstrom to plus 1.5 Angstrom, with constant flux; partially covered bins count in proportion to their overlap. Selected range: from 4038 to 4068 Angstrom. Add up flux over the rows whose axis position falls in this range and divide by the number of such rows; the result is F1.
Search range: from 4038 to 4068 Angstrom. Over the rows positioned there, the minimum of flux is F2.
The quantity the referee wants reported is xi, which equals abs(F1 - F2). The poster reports 2.50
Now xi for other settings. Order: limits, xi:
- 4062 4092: 2.09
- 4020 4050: 2.39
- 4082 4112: 1.57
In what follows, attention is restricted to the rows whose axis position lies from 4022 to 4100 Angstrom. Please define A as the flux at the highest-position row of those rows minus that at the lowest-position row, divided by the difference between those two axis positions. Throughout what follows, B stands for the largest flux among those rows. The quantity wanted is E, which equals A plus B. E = 39.3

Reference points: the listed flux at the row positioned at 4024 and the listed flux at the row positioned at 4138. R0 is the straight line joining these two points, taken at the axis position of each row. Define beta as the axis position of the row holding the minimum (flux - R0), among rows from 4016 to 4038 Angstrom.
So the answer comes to 4036 Angstrom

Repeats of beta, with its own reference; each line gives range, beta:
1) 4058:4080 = 4075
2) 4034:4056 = 4039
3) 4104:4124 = 4117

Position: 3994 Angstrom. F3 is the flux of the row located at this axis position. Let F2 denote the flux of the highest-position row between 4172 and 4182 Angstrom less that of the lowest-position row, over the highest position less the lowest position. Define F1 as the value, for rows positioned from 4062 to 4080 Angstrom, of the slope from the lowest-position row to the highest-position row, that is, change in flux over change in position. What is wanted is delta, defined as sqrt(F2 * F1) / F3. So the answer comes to 0.0020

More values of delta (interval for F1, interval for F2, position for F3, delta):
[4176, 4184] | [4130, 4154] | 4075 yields 0.0043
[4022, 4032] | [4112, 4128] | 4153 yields 0.0009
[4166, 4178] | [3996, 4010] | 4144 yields 0.0022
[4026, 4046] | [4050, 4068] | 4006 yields 0.0005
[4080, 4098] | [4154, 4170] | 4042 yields 0.0049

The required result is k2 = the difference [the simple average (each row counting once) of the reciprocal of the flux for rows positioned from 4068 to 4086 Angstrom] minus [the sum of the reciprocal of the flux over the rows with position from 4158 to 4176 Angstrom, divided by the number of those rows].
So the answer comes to 0.004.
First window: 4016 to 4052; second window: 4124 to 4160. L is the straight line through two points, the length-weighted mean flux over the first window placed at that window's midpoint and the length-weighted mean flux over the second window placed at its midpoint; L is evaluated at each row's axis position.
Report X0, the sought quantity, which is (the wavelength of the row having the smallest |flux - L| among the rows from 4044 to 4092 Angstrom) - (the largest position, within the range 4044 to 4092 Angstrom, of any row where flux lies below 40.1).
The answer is -45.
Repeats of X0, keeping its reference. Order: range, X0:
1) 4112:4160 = -33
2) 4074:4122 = -6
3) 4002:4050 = -6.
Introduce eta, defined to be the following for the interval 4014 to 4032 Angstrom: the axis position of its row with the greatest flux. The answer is 4027 Angstrom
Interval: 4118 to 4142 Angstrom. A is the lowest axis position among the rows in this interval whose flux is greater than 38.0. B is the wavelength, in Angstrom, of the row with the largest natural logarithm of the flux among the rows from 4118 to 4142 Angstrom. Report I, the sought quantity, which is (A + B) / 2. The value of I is 4124.5 Angstrom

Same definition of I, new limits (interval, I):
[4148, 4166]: 4156.0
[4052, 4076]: 4064.5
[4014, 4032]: 4024.0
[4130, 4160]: 4142.5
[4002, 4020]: 4004.5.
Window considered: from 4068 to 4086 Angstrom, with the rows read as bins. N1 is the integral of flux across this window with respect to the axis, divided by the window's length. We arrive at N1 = 37.5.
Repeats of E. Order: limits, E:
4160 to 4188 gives 46.1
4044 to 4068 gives 39.1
